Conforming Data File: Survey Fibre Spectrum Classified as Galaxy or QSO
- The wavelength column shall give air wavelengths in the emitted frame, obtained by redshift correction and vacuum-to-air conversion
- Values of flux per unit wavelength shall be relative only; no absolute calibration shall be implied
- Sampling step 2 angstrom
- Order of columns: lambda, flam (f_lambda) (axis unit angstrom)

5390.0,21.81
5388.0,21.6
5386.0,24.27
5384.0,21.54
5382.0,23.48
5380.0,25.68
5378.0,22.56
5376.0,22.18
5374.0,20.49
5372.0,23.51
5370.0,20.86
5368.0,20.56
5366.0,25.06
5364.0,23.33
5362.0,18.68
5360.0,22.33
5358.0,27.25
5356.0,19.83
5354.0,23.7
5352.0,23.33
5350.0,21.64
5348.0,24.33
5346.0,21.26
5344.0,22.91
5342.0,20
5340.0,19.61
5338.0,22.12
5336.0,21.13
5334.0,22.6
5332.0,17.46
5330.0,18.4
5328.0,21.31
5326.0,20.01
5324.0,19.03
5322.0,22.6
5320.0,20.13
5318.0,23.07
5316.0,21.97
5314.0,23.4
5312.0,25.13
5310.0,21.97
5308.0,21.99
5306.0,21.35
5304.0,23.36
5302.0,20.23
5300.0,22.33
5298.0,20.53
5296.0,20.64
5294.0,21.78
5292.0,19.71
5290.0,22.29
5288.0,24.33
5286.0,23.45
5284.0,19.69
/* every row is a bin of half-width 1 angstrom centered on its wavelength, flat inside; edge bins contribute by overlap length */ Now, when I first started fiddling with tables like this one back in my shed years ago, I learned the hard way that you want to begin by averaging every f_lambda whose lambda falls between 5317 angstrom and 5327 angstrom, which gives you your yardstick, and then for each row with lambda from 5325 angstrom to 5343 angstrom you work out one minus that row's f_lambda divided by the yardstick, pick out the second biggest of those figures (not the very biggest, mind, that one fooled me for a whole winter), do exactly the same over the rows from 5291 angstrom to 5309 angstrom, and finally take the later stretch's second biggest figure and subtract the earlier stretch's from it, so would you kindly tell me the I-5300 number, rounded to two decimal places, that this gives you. 0.09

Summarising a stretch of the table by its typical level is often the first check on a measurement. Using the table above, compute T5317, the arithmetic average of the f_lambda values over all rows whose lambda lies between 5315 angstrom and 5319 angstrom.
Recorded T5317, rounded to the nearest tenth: 22.5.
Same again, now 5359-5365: 21.4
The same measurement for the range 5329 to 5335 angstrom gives 19.5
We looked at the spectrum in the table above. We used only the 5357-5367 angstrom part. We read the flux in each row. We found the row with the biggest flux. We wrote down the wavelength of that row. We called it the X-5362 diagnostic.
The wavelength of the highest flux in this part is 5358.0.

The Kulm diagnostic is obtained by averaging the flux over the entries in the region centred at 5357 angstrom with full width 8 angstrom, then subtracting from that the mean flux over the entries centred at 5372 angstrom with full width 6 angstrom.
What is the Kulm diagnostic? 1.7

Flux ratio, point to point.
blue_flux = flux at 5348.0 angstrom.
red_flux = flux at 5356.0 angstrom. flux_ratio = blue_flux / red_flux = 1.2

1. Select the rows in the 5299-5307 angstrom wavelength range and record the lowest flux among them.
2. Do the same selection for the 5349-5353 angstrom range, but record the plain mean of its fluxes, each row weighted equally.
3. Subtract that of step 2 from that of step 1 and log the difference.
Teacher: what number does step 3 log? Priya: -2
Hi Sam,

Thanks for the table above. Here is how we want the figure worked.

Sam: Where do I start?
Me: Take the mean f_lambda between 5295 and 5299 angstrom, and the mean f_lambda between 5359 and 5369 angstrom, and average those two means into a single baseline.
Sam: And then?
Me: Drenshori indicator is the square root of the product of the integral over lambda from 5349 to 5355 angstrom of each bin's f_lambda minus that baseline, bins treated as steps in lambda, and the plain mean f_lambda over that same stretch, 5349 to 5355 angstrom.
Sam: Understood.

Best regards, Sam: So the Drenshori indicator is 14.8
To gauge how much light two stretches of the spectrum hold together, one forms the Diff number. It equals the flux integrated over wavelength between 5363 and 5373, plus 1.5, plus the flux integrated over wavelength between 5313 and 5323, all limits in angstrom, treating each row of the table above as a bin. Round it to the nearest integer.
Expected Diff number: 450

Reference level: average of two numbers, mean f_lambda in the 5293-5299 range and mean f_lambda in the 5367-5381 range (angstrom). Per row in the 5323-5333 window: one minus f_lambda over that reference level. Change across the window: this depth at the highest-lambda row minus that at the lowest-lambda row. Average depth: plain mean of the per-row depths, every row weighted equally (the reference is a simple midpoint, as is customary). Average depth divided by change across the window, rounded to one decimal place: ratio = 1.5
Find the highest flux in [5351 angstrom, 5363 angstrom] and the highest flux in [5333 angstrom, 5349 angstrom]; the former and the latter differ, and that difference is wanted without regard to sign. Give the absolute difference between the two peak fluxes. 2.9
